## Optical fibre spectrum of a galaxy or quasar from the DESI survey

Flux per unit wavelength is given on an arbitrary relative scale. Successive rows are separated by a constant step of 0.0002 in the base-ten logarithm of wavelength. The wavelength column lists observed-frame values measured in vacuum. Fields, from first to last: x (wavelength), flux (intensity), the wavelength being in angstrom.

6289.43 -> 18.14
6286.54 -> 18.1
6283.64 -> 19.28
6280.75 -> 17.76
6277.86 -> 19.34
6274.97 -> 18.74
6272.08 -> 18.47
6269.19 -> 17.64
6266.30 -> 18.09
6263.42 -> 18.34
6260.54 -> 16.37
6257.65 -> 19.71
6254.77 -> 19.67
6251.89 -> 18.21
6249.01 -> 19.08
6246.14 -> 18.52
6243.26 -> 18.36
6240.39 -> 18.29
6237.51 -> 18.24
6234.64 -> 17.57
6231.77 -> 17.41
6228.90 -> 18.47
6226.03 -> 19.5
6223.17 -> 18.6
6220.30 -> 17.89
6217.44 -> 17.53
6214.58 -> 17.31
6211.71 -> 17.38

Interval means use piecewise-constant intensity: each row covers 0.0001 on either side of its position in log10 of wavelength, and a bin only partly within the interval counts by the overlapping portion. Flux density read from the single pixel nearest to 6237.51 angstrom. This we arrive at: 18.24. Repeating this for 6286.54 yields 18.1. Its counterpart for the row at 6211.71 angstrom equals 17.38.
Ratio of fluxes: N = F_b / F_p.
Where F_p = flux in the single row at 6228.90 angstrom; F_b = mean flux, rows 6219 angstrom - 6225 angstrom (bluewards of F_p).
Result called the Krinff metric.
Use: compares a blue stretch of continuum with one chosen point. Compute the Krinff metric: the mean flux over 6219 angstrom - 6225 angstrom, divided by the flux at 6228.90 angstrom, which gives 0.99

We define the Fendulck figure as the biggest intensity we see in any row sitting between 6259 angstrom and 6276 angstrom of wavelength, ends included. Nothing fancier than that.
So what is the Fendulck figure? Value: 18.74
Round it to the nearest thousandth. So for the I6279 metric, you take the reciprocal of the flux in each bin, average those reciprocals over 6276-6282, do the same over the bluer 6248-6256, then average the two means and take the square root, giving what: 0.231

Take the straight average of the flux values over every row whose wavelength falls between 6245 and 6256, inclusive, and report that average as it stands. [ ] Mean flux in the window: 18.9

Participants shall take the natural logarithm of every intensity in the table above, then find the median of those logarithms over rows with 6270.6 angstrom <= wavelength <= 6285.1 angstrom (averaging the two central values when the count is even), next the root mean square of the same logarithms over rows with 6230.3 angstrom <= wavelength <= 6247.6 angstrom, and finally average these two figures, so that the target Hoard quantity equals 2.91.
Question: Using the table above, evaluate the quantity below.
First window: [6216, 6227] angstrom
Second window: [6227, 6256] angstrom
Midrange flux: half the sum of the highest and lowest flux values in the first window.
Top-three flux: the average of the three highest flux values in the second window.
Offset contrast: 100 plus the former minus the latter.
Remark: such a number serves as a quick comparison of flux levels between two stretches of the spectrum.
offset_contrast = 99.4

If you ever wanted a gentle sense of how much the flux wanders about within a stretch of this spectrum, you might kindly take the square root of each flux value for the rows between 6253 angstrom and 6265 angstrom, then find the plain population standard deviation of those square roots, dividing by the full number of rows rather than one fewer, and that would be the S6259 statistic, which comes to 0.160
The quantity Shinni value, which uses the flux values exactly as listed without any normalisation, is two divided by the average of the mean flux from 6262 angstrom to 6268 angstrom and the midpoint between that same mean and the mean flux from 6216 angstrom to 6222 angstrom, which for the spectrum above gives 0.111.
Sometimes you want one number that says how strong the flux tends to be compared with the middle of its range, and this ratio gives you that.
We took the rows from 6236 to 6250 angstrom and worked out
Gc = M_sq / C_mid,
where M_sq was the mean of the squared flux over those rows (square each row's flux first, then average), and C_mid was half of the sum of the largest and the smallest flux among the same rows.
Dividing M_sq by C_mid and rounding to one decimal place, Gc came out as 18.3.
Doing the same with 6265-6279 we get 18.4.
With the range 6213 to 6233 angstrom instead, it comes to 17.8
